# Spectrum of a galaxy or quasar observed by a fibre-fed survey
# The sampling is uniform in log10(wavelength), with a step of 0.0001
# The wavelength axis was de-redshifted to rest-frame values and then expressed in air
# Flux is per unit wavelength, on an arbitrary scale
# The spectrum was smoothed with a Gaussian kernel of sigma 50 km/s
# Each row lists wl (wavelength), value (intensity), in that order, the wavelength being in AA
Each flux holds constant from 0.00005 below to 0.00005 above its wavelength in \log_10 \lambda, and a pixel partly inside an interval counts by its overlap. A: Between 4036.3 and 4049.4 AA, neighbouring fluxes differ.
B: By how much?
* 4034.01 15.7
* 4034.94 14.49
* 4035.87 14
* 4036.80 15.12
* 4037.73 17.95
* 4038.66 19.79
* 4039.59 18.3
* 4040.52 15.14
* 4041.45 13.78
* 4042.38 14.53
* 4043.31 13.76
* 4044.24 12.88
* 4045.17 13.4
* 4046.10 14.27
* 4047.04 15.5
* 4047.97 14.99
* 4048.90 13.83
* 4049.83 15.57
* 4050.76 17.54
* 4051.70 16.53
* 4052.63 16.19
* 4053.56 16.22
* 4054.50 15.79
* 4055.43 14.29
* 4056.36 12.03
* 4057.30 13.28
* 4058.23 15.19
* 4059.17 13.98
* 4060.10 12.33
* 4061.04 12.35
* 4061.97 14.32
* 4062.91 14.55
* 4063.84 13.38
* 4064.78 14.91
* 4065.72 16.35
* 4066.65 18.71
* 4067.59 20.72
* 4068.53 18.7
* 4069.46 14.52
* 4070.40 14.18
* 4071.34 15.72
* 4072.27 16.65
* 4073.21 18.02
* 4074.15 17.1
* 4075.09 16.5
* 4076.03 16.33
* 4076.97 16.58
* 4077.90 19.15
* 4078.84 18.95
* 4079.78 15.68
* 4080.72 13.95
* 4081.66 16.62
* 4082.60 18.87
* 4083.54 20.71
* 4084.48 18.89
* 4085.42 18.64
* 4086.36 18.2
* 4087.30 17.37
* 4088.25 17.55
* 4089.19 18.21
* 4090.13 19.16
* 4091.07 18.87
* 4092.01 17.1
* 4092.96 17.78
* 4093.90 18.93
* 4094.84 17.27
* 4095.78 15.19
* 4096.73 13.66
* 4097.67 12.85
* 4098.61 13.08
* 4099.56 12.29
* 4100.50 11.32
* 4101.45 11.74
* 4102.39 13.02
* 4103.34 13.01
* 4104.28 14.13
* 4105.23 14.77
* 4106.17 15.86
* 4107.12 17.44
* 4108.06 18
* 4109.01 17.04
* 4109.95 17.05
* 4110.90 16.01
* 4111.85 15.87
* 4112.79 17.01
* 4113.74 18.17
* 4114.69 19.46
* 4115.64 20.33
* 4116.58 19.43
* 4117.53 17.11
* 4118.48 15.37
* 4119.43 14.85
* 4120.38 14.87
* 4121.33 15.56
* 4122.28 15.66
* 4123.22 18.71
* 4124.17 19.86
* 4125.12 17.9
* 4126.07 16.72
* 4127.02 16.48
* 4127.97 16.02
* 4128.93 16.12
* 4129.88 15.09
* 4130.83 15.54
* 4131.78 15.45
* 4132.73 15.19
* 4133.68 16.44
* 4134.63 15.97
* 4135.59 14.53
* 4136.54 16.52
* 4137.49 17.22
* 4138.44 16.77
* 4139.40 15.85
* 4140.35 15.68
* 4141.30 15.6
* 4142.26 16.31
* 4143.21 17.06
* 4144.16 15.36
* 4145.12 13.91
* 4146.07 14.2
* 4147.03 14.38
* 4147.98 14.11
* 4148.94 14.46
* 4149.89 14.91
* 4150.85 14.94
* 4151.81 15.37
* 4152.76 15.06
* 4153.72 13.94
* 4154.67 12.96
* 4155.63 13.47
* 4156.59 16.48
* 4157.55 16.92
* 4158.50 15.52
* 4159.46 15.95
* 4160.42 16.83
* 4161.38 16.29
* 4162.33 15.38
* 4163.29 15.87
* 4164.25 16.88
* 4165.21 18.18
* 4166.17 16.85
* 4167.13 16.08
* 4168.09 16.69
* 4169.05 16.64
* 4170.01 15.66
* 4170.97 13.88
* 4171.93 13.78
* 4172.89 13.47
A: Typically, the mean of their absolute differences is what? 1.34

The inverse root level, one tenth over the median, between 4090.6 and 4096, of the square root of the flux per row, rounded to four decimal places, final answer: 0.0239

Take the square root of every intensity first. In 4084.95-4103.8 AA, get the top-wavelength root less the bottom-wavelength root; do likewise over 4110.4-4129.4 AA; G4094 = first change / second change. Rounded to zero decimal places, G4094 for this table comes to -52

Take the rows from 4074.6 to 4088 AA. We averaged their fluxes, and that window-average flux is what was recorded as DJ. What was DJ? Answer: 17.6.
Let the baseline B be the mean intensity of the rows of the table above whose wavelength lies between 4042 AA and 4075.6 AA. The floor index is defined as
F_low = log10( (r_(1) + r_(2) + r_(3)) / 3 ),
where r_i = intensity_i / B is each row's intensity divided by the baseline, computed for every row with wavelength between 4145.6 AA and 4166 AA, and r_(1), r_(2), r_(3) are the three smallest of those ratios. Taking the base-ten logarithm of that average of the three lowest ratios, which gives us -0.05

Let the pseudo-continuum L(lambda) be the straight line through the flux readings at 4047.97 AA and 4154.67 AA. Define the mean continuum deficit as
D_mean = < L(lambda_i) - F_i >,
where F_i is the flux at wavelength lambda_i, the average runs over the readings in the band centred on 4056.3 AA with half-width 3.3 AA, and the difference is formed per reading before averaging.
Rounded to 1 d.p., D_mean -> 0.4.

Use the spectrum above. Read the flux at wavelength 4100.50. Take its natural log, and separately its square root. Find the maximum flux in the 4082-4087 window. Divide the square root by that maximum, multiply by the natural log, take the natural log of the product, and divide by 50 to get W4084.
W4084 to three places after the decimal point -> -0.019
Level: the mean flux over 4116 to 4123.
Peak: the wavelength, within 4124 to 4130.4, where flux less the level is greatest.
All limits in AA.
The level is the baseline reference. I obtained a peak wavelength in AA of 4124.17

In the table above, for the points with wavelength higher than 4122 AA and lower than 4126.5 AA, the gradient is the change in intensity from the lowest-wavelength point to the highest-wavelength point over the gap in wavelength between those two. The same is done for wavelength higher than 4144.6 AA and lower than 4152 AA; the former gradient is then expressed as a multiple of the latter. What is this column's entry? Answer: 1.3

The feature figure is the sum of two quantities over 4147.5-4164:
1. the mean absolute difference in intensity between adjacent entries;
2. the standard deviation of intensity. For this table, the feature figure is 1.9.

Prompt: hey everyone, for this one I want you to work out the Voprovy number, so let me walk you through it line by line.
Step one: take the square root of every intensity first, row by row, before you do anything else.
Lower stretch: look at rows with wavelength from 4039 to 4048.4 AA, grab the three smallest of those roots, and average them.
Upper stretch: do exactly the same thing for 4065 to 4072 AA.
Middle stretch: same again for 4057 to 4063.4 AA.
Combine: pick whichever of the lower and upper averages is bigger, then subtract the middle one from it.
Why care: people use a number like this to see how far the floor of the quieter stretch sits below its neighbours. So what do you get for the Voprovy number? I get 0.29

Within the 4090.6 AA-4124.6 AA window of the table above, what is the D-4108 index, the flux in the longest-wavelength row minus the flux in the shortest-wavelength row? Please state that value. 1.0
